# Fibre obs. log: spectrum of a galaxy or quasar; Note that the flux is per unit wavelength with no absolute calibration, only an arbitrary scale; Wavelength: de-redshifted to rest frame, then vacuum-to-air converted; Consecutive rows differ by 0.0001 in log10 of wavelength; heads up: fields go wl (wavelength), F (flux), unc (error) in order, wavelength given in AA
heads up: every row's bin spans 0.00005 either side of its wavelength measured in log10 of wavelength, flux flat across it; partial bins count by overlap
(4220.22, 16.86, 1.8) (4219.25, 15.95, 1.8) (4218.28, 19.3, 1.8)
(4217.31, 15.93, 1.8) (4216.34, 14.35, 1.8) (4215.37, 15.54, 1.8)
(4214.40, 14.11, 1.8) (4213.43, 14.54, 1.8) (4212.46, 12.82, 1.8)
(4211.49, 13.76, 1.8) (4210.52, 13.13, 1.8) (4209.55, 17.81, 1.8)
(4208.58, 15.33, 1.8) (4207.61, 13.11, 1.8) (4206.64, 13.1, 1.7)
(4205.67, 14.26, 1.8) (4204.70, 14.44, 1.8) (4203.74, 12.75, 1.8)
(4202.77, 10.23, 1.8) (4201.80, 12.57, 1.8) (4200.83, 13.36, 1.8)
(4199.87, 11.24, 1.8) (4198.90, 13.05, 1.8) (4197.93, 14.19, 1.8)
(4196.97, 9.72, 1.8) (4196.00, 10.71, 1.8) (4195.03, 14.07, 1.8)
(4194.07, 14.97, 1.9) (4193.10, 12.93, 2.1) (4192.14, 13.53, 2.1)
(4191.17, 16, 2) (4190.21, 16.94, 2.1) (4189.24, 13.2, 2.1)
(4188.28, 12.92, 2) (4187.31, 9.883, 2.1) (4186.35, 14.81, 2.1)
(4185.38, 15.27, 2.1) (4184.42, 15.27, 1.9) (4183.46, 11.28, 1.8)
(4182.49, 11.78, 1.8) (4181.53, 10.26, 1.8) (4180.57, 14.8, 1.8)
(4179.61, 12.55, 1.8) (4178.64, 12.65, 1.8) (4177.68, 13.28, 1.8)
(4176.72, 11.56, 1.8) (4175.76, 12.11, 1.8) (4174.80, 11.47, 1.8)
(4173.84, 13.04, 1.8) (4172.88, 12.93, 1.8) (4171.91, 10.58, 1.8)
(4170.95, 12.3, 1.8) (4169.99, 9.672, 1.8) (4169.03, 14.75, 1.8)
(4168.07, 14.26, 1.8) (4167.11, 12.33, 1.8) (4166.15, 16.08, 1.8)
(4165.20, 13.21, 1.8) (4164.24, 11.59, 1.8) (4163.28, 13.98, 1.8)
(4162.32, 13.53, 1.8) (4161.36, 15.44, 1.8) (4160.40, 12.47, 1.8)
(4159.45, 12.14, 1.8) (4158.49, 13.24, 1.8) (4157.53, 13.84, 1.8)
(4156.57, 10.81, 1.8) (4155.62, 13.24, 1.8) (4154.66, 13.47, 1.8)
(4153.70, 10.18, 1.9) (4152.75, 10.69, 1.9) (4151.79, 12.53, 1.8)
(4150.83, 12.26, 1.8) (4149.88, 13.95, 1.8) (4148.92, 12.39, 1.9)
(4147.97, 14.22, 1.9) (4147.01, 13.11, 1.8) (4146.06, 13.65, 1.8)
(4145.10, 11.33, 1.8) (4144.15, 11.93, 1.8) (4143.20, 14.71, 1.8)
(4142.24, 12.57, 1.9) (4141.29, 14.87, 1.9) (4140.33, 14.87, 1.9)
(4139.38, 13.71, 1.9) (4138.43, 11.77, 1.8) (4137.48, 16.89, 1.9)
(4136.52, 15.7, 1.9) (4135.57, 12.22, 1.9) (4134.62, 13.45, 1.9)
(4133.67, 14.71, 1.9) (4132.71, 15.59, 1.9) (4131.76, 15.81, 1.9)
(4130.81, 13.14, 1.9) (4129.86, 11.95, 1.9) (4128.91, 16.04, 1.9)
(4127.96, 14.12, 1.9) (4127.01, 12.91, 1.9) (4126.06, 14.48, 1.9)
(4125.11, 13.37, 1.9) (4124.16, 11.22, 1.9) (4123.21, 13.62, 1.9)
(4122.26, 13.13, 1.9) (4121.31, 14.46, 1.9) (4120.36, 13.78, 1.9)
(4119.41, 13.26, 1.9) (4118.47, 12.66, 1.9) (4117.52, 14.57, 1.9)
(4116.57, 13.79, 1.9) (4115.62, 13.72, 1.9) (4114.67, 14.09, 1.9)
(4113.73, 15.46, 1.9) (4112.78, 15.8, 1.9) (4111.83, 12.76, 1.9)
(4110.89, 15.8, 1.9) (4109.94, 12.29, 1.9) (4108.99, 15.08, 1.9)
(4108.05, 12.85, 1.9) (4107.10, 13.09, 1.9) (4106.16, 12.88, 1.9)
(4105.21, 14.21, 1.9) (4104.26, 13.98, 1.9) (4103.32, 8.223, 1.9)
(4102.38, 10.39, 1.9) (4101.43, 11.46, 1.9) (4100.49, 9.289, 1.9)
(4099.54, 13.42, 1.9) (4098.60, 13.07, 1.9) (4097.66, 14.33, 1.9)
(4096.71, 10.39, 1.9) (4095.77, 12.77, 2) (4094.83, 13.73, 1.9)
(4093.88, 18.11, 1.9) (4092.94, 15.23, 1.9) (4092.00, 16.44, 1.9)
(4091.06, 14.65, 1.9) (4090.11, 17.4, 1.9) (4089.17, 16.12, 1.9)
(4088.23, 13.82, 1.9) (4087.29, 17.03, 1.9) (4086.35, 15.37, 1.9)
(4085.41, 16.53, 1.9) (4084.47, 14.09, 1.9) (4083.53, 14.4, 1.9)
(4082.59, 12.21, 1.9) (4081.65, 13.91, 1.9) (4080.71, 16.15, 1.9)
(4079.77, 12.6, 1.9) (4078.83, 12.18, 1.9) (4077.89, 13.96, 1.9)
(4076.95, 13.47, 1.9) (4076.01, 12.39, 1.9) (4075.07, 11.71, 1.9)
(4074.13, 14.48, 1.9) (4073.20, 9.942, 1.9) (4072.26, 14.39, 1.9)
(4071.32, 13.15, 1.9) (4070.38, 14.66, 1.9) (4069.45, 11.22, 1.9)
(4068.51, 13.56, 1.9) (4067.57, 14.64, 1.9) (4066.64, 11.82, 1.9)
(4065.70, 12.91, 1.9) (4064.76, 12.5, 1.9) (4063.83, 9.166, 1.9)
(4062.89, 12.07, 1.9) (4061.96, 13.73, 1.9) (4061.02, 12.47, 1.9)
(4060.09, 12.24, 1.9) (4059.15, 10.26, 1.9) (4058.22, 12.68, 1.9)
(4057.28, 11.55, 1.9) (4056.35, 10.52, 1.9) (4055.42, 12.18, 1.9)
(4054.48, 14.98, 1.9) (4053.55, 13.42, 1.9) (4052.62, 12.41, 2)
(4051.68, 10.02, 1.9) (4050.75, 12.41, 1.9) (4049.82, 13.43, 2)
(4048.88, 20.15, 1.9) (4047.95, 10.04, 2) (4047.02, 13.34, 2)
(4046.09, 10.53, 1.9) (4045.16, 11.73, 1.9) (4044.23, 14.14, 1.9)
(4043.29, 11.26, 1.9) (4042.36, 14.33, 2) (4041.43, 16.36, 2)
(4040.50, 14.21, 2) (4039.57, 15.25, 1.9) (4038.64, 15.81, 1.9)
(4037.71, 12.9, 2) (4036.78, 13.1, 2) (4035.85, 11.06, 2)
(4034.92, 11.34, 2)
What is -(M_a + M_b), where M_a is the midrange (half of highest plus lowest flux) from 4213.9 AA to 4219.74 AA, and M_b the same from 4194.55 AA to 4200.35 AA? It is -28.7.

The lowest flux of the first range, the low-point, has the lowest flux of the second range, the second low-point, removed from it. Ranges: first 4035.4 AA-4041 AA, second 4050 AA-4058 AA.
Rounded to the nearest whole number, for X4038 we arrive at 1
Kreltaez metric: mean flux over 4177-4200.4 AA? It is 13.1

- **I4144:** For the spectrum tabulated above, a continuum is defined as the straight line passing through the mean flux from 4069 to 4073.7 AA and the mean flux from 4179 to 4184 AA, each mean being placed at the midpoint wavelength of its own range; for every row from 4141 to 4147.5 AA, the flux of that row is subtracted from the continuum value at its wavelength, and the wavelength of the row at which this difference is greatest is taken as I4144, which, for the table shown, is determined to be 4145.10 AA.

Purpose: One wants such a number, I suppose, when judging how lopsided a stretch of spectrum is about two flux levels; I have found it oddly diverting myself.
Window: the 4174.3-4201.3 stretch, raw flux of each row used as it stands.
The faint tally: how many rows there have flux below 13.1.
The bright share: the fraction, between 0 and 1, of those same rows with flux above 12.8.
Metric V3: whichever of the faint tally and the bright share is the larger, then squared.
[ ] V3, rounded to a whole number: 225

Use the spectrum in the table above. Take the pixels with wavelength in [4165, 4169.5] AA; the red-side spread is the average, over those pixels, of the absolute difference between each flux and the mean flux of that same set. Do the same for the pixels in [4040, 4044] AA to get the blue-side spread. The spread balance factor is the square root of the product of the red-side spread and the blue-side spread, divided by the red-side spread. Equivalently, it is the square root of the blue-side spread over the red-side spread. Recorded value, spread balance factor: 1.13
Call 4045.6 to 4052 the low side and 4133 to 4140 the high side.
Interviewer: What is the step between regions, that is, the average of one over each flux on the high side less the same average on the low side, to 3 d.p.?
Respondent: -0.010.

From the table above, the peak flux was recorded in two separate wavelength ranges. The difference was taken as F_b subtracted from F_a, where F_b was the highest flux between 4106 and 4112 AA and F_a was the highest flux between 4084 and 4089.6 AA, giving 1.2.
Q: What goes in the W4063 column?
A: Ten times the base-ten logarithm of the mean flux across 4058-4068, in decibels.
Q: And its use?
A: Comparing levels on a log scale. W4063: 10.9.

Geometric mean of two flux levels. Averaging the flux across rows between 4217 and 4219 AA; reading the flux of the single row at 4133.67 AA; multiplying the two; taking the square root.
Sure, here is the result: 16.1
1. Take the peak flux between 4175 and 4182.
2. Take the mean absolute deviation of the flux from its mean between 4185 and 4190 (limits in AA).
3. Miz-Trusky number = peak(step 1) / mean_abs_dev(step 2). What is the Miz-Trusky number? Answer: 10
